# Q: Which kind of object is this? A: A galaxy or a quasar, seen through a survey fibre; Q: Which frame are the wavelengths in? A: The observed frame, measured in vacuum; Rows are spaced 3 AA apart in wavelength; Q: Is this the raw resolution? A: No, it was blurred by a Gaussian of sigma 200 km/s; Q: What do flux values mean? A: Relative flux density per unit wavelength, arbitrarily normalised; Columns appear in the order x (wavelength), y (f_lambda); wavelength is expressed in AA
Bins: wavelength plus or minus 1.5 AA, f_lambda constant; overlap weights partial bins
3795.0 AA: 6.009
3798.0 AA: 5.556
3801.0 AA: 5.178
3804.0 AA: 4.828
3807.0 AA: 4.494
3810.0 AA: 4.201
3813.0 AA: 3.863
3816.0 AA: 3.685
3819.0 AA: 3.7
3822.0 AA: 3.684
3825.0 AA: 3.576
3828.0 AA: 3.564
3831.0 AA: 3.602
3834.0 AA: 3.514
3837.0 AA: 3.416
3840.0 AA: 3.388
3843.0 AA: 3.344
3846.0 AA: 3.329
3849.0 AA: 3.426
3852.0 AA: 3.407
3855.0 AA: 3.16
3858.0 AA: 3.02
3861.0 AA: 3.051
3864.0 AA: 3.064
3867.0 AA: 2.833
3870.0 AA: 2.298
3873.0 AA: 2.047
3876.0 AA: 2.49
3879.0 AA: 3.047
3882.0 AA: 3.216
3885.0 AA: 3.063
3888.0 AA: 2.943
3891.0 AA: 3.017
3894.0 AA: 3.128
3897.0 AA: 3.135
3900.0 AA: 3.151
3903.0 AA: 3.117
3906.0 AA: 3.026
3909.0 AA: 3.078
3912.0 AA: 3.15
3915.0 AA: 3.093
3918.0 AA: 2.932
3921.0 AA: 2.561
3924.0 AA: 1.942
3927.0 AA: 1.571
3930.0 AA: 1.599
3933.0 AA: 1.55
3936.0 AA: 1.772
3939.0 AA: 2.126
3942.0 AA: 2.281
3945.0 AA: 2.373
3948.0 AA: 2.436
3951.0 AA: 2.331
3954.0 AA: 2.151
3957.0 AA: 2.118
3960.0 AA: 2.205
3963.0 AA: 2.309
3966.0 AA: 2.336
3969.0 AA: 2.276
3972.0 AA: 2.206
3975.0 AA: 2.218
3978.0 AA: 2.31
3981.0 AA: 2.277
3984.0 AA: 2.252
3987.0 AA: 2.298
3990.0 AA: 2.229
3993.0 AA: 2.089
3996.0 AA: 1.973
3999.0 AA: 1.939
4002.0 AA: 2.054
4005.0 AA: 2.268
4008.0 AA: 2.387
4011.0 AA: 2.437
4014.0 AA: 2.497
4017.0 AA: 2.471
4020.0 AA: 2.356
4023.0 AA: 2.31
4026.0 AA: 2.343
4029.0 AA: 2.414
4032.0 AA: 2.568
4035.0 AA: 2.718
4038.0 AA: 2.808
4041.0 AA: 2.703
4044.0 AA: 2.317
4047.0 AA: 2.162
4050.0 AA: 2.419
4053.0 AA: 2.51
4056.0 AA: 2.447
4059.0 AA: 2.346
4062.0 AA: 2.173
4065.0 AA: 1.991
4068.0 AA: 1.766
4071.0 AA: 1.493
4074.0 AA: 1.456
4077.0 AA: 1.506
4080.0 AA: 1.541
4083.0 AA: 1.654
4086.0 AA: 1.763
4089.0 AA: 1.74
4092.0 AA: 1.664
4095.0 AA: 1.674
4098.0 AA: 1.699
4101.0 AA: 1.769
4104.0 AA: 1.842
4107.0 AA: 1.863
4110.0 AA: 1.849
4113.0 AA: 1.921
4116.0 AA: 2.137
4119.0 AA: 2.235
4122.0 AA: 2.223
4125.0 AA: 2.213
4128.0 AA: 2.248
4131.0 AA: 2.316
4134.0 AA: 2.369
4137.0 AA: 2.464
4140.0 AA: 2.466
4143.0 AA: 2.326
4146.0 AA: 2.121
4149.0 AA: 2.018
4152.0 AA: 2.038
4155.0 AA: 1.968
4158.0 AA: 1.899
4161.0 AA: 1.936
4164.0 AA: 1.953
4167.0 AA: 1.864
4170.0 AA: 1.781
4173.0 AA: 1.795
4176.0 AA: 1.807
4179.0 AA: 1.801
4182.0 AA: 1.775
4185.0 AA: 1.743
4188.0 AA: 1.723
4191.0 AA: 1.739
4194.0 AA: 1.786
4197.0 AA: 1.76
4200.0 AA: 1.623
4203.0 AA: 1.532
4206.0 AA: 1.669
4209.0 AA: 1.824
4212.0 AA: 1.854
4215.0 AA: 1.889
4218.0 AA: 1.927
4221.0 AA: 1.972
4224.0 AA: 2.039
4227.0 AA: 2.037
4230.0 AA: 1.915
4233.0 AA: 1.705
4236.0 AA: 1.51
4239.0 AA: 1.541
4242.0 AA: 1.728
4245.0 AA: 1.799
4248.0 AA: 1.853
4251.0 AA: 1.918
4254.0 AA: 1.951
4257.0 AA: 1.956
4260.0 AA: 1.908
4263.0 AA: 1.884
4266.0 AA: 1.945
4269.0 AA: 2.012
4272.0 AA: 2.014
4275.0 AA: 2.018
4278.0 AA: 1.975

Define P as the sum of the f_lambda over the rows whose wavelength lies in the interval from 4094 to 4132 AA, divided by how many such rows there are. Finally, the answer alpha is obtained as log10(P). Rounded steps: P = 2.0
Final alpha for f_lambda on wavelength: 0.30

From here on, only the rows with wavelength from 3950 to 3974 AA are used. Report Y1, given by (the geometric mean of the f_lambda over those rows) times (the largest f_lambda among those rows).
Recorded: 5.2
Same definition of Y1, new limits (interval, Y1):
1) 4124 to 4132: 5.2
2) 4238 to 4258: 3.6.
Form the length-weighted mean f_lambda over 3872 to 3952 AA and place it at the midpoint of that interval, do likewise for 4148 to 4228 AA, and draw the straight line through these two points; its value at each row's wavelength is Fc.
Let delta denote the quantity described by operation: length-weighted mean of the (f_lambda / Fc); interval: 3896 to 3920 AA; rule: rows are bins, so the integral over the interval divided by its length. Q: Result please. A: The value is 1.18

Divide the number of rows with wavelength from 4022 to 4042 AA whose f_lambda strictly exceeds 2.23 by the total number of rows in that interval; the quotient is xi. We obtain 1.0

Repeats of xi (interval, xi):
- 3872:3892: 0.9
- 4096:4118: 0.0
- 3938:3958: 0.6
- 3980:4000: 0.4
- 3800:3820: 1.0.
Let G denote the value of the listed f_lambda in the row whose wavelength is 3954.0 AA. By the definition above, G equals 2.151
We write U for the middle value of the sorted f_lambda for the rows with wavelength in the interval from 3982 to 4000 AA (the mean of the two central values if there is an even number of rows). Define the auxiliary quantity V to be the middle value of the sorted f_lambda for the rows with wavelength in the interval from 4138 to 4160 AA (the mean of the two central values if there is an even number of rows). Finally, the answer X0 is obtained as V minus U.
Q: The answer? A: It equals -0.1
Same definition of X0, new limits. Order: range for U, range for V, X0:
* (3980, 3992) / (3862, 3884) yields 0.6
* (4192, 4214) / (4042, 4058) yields 0.7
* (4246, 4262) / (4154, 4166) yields 0.0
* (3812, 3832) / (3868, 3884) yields -1.2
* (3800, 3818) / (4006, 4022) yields -1.9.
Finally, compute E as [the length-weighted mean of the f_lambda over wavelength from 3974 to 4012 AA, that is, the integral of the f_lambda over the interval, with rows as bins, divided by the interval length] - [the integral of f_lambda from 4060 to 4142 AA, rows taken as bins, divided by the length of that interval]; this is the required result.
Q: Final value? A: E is 0.3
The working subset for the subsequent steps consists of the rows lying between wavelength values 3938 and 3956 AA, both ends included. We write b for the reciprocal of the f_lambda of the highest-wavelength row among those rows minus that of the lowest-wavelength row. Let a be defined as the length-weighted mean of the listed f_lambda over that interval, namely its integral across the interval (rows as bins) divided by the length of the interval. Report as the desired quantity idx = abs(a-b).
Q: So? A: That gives 2.29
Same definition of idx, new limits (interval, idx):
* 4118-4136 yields 2.30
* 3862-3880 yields 2.63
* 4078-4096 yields 1.72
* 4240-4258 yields 1.92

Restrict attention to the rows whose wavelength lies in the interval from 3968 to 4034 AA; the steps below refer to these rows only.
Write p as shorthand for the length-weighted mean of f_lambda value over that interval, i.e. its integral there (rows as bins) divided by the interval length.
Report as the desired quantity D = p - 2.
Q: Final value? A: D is 0.3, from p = 2.3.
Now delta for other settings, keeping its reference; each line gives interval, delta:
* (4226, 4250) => 1.03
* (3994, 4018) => 0.96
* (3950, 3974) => 0.91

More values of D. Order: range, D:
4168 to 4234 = -0.2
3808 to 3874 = 1.3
